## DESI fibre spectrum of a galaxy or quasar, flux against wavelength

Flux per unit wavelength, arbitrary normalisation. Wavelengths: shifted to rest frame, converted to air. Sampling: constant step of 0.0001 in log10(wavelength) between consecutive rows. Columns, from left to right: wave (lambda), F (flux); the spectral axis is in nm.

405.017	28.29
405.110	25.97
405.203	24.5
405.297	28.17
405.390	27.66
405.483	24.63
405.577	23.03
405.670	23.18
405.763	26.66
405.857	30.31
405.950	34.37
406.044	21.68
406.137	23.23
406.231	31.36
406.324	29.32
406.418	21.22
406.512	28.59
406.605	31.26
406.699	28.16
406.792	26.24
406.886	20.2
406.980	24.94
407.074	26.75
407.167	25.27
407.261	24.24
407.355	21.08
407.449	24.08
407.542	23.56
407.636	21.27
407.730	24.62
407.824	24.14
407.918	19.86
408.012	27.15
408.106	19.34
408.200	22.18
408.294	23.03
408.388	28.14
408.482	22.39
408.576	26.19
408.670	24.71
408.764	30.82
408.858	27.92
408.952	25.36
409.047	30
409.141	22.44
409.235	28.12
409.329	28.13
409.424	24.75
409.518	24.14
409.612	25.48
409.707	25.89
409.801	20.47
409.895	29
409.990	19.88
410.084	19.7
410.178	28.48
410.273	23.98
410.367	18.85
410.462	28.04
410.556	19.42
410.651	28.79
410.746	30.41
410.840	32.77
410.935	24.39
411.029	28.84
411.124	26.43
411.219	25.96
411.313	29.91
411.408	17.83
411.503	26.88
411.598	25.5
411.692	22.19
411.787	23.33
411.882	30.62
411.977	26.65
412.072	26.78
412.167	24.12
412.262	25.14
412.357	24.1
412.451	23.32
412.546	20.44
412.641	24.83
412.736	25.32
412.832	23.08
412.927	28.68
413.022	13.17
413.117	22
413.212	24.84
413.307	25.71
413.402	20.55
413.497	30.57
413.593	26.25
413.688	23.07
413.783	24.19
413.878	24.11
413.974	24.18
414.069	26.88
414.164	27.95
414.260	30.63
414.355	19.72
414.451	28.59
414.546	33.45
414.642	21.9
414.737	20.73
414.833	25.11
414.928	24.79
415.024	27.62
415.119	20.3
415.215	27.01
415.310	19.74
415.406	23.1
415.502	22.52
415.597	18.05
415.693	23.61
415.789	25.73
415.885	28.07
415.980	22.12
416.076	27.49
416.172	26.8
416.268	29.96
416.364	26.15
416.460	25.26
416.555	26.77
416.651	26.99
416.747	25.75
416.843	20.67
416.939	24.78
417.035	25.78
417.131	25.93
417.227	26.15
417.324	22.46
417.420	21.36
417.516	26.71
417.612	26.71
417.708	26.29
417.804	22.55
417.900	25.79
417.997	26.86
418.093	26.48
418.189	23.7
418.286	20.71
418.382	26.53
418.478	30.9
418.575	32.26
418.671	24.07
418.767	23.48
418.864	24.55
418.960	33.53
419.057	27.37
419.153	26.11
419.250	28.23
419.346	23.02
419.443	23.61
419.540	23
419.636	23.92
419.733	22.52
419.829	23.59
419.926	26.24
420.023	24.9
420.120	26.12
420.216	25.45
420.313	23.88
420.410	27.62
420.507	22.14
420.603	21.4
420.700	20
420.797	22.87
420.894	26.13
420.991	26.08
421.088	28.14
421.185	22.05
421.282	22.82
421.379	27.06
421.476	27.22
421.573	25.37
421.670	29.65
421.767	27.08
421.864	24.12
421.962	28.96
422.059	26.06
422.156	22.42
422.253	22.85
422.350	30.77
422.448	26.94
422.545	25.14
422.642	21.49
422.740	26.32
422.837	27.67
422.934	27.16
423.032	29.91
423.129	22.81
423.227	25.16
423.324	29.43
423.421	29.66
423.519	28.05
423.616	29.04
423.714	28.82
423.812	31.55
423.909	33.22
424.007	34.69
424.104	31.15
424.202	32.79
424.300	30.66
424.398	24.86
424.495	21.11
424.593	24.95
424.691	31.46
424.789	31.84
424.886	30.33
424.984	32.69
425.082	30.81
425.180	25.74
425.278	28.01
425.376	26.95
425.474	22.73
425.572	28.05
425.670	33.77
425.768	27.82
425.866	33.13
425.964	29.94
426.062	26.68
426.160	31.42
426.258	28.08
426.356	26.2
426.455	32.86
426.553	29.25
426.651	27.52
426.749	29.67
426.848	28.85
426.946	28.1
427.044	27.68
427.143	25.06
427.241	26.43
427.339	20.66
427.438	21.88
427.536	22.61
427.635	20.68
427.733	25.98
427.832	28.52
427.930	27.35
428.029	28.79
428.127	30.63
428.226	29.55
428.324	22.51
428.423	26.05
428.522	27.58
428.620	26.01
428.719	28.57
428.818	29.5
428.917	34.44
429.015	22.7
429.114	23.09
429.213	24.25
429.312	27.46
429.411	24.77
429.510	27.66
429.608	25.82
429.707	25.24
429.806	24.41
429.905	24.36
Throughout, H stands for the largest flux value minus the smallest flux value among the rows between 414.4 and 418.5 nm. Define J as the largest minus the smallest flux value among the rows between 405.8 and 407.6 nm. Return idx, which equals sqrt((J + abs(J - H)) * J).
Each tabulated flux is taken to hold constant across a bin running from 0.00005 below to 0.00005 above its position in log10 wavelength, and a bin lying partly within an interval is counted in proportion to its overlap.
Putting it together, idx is 15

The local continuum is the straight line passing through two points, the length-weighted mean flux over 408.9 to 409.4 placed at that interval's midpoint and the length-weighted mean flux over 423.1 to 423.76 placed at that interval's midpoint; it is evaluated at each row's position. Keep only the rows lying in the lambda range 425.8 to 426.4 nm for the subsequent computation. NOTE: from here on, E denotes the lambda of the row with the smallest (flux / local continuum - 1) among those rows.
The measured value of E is 426.356 nm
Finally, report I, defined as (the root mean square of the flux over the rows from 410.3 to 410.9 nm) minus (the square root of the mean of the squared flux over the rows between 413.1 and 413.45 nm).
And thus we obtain 4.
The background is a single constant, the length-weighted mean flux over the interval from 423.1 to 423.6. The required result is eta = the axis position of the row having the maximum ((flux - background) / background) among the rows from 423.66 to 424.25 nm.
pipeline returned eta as 424.007 nm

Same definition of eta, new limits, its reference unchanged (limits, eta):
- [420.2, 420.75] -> 420.410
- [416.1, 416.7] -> 416.268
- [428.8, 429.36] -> 428.917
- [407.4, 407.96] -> 407.730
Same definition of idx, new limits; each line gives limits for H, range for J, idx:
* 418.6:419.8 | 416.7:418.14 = 8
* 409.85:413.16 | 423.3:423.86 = 8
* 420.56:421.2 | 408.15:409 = 9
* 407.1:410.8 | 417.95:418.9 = 12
